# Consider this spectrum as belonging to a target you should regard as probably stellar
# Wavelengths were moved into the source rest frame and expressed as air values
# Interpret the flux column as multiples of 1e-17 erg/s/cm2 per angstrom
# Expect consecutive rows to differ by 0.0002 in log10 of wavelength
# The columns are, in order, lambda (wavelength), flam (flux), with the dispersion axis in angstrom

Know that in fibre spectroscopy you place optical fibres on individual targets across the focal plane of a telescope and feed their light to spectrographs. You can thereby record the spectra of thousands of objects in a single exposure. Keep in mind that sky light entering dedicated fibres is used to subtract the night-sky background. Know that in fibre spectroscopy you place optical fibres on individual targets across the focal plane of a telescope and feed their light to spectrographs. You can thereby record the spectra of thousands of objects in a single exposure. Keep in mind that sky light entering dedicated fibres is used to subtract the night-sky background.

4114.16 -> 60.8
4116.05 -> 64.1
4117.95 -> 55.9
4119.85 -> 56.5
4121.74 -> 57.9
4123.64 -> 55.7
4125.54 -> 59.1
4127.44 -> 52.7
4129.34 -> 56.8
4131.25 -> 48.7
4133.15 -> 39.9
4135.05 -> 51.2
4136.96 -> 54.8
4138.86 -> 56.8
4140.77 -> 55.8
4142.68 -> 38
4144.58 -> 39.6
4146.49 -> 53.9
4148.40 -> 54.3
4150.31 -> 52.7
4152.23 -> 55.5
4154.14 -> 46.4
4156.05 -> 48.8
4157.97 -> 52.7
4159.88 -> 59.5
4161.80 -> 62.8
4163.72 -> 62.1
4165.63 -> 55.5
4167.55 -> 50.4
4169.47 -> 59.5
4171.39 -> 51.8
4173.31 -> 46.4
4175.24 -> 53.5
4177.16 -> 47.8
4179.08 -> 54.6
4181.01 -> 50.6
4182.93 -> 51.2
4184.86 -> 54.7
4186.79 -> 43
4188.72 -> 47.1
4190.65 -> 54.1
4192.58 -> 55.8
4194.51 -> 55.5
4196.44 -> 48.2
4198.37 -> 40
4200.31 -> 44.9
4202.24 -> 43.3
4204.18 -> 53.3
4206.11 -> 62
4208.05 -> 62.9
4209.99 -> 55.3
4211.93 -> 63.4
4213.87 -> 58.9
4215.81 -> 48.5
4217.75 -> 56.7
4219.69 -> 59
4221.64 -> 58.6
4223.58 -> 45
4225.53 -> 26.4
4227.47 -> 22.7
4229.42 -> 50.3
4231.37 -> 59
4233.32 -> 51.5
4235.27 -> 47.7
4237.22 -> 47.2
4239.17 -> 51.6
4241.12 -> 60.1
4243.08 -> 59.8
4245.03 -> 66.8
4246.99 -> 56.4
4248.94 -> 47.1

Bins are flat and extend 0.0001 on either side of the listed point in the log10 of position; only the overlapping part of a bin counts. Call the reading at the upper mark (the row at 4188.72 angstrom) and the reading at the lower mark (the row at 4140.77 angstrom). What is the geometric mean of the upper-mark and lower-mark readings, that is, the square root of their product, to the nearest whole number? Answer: 51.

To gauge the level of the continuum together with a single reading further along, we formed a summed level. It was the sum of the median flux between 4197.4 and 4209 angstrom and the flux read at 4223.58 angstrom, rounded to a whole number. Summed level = 94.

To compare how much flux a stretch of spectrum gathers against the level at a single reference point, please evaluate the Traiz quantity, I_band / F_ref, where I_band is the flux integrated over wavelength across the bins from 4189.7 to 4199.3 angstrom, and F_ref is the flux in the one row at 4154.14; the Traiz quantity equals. 11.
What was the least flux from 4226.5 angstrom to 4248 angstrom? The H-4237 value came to 22.7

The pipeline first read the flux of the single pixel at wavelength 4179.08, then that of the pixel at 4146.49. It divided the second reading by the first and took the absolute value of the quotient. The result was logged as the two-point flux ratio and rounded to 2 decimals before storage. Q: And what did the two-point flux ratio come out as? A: 0.99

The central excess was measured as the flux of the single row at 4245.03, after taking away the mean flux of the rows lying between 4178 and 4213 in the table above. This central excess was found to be 15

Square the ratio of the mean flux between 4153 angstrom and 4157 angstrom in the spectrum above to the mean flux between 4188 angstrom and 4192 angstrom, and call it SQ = 0.88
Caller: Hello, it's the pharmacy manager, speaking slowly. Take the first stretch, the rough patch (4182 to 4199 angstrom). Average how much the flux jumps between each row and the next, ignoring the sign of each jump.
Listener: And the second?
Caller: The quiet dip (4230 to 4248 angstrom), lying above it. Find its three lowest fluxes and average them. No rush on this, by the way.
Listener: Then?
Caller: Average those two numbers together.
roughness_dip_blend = 27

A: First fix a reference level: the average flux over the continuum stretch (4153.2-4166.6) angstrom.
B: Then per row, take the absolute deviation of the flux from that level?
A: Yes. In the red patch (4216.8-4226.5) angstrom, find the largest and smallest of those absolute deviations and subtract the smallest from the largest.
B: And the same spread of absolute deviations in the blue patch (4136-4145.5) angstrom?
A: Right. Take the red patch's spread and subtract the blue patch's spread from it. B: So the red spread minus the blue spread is 11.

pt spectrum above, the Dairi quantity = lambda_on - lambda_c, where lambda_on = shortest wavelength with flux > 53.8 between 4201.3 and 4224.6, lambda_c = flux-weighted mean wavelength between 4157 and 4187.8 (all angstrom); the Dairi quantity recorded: 34.3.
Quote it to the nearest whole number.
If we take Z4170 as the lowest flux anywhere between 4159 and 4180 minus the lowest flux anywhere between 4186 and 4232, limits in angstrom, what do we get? 24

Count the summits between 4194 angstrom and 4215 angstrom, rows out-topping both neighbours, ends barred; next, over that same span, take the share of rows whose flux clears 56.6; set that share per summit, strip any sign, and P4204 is 0.12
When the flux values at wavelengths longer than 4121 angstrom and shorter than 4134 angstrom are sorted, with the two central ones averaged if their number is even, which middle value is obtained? 55.7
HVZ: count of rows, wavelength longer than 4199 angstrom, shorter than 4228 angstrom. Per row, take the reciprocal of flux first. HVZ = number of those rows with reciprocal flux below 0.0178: 7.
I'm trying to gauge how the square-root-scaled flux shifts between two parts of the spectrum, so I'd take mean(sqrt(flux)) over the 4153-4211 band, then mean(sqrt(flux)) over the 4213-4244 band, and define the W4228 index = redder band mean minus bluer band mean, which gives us -0.20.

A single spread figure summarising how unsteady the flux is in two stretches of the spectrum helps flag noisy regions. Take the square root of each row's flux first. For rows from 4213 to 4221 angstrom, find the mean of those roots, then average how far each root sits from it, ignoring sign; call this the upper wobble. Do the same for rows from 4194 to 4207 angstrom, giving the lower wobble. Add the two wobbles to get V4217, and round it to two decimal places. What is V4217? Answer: 0.69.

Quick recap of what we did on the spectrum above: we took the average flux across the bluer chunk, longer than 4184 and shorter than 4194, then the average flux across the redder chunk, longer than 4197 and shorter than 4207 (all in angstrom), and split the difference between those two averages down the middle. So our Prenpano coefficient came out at 49.8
